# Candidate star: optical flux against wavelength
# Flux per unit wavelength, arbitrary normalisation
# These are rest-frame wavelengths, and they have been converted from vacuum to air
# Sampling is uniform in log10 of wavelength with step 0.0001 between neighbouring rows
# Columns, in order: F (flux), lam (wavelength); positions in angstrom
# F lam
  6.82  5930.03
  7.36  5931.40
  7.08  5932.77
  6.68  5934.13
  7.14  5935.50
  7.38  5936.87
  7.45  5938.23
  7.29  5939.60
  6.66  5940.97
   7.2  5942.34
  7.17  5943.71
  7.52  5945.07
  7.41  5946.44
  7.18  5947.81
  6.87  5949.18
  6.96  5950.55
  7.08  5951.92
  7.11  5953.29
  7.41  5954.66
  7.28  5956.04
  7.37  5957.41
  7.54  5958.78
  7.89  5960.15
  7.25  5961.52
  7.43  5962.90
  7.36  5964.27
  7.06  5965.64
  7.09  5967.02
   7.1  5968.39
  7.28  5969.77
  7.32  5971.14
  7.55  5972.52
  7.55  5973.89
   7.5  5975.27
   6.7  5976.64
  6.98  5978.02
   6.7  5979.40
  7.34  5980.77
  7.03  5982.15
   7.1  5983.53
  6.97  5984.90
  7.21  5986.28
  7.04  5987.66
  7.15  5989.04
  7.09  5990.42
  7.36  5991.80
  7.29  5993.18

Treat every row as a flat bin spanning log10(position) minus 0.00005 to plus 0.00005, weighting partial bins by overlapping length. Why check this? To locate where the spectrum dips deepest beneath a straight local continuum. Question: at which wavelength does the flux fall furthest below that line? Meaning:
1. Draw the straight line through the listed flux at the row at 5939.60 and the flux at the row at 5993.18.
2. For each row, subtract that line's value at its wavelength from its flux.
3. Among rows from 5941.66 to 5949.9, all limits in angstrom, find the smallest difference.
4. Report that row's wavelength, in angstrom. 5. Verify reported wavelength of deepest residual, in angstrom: 5949.18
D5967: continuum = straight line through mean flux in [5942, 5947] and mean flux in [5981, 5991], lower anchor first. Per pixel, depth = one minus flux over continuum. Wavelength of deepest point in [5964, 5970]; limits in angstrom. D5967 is 5965.64 angstrom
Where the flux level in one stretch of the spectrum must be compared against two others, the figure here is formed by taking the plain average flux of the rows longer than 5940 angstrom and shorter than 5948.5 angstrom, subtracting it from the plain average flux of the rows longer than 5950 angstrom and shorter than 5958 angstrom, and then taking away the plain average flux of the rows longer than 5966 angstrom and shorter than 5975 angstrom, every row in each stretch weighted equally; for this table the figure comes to -7.30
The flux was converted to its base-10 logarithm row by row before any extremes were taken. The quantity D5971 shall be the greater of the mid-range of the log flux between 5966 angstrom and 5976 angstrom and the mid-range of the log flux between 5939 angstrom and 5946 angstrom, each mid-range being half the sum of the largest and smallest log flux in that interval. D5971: 0.864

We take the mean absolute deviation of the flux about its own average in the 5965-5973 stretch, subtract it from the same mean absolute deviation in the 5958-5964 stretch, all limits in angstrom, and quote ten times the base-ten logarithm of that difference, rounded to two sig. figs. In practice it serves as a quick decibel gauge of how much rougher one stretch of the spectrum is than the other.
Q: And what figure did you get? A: -14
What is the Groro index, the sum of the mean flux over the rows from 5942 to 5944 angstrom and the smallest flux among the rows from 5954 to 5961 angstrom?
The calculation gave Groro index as 14.5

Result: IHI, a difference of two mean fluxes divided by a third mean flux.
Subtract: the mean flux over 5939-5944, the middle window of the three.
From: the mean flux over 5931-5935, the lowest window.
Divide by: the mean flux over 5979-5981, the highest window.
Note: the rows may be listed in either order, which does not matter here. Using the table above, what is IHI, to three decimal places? -0.006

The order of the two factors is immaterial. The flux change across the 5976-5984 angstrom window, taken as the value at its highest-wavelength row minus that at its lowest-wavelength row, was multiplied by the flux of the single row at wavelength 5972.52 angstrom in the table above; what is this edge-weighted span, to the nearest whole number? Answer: 3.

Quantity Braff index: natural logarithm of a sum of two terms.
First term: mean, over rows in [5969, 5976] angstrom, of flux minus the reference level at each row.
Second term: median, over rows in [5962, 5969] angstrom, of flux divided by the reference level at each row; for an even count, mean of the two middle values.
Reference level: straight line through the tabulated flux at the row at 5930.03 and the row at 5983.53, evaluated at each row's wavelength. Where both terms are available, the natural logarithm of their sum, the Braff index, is 0.34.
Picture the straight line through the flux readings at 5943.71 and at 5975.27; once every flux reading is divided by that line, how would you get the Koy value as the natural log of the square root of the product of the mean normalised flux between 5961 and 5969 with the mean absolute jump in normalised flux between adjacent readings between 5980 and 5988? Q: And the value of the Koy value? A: -1.9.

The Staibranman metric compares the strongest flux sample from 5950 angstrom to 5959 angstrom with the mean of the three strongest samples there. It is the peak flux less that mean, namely 0.100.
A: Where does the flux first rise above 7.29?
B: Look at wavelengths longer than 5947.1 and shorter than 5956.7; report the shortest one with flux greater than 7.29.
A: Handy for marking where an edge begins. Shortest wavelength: 5954.66 angstrom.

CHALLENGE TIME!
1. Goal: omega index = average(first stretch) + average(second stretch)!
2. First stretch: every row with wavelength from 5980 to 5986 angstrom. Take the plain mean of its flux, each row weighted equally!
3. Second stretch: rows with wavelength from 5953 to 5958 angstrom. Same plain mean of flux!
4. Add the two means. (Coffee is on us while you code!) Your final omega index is 14.4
